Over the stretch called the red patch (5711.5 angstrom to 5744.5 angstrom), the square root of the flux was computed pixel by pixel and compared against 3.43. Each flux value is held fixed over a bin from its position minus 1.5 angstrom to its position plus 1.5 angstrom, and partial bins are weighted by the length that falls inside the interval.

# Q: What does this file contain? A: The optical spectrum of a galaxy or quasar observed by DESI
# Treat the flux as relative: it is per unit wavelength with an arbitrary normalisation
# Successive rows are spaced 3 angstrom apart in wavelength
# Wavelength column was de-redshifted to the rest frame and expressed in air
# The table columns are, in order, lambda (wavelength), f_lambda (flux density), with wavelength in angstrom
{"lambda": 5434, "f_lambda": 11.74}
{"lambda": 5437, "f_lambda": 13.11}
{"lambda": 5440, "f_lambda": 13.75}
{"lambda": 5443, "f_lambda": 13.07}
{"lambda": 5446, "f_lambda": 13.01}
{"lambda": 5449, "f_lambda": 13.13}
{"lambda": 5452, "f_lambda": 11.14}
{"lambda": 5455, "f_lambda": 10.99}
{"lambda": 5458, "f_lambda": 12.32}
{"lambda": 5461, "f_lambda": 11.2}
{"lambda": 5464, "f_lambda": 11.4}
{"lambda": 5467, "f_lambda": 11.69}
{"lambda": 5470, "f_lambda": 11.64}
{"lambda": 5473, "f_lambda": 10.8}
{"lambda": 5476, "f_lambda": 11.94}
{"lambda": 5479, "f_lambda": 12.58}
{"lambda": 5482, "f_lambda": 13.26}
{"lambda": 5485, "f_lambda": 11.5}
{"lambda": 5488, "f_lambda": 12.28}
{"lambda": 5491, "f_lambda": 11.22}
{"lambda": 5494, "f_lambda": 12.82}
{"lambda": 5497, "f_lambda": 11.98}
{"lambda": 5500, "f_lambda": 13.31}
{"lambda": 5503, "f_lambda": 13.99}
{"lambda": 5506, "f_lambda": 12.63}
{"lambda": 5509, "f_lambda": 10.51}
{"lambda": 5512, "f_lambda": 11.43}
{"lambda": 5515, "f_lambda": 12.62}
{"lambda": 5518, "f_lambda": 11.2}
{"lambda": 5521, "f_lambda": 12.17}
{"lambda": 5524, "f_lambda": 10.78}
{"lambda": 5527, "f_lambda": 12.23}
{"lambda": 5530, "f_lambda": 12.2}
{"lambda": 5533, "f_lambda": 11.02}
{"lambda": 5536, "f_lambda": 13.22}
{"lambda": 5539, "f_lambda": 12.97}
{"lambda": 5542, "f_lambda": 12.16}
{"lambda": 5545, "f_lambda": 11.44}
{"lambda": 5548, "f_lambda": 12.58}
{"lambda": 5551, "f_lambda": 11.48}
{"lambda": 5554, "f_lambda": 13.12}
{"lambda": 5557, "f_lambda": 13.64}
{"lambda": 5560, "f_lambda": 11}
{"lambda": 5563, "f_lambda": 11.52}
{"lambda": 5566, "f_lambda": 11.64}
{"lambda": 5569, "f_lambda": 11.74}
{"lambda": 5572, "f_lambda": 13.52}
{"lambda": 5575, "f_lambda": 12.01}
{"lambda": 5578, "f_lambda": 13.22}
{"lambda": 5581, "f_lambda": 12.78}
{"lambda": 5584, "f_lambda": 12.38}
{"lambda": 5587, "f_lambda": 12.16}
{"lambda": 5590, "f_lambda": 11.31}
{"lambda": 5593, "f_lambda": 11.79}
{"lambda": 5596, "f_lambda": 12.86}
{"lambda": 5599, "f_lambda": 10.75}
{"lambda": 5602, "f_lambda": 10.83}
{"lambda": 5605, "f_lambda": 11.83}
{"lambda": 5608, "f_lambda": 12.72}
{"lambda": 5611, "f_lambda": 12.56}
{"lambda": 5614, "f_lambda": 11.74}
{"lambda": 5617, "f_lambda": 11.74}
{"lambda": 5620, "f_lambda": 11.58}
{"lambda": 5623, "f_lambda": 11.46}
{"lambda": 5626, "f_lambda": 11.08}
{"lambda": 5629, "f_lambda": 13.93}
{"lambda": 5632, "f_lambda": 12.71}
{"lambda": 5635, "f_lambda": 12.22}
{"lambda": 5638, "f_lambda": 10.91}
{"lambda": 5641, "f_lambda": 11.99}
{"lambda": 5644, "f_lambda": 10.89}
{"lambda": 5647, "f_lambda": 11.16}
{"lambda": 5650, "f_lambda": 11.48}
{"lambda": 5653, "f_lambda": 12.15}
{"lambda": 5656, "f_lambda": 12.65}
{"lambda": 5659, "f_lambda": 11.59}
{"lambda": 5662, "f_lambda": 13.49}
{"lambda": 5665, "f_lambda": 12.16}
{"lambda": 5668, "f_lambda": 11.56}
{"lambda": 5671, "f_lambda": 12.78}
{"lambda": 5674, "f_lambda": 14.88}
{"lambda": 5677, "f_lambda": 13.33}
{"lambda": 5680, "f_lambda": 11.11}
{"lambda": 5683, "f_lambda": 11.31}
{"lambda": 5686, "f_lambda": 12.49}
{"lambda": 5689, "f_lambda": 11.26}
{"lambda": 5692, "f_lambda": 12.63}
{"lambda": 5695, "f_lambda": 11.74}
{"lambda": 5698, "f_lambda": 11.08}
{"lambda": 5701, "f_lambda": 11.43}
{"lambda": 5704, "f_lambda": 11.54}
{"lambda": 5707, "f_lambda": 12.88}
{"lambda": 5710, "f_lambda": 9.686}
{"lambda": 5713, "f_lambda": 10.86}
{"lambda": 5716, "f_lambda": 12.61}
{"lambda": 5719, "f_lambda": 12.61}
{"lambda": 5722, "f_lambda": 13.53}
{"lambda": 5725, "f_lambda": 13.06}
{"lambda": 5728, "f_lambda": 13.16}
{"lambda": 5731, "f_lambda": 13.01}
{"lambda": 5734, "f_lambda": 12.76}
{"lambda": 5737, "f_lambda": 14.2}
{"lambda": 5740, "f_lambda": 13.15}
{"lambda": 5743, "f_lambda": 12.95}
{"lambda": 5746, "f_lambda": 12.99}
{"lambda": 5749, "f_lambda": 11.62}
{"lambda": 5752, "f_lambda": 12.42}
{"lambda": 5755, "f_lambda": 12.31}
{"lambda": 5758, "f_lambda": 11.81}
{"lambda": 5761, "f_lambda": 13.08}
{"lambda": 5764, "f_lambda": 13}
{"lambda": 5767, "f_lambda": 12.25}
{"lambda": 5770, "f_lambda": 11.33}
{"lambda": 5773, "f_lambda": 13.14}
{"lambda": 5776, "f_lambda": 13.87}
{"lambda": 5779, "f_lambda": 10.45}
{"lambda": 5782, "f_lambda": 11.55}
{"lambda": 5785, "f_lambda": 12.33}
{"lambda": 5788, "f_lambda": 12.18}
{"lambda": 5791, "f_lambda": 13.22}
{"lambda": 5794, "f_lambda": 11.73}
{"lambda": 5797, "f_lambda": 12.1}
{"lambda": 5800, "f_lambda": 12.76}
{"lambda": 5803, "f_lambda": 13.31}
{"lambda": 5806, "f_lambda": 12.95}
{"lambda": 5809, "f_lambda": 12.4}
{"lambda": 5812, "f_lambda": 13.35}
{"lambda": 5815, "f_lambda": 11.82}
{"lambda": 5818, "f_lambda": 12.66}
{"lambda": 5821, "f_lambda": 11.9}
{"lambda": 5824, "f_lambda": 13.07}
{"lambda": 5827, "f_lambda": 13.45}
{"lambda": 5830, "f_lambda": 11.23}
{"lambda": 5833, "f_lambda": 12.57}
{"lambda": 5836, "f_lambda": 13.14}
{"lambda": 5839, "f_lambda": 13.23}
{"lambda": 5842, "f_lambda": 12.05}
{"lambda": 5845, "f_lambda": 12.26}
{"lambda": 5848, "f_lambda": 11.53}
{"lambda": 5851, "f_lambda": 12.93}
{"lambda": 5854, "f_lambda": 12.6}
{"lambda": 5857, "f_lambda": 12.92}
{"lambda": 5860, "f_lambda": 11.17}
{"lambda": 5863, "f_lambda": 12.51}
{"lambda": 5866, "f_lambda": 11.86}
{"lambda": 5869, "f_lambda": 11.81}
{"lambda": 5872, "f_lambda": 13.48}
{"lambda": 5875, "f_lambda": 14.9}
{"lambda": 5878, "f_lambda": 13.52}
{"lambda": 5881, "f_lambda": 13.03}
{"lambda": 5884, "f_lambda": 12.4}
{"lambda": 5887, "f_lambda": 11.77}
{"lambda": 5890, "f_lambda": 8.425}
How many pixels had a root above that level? 10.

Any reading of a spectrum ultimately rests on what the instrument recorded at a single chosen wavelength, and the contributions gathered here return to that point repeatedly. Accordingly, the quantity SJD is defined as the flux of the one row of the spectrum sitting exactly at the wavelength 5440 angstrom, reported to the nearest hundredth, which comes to 13.75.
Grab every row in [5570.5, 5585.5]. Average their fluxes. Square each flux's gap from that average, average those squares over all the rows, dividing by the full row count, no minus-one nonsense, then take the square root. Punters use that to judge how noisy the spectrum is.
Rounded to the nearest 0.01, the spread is 0.55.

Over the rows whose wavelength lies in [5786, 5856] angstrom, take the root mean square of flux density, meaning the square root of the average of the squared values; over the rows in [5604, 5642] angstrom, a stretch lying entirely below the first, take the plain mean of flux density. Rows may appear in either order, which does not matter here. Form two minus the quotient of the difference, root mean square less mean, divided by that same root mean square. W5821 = 1.96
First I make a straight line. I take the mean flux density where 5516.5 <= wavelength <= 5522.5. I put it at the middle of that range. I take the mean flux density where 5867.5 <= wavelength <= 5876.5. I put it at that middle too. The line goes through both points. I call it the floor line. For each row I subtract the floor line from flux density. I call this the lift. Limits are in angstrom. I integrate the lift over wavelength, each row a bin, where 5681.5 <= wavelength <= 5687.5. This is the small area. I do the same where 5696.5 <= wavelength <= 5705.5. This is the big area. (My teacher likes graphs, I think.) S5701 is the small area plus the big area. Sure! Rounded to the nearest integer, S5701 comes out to -14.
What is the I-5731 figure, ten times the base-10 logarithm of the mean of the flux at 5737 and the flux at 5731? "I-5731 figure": 11.3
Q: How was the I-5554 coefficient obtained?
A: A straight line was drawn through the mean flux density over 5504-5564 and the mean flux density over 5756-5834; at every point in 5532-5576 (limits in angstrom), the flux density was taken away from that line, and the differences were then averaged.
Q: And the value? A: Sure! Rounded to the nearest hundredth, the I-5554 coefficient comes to -0.17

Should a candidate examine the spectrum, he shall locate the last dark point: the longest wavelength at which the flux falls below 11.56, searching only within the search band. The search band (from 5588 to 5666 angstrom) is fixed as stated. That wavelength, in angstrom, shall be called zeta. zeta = 5650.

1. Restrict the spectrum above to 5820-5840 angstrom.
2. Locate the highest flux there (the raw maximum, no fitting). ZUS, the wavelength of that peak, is 5827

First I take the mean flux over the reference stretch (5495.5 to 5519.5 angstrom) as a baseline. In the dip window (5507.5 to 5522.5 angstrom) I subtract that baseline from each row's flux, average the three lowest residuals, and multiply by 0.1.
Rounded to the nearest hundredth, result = -0.12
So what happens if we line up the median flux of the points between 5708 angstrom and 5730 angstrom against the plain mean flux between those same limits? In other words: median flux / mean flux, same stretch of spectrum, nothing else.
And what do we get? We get 1.03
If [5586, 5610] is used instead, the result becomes 1.00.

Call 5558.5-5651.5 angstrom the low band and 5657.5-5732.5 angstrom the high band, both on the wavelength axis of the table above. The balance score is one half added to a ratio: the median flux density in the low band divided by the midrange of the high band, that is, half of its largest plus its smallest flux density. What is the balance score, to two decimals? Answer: 1.46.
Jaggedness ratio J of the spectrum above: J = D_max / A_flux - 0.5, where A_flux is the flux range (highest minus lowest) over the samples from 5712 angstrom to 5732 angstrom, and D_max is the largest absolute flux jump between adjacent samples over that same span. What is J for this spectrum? 0.16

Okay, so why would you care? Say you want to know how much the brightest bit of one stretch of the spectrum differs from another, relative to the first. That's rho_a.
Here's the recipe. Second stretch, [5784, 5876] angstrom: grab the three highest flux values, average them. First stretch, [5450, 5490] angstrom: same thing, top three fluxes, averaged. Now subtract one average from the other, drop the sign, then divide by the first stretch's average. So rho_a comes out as 0.10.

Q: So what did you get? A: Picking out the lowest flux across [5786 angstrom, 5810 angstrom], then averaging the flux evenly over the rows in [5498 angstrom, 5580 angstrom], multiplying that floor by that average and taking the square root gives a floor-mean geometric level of 12.0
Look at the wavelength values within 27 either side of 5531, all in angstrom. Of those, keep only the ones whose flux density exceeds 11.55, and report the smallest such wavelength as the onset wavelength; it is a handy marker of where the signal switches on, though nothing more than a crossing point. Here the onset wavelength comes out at 5506 angstrom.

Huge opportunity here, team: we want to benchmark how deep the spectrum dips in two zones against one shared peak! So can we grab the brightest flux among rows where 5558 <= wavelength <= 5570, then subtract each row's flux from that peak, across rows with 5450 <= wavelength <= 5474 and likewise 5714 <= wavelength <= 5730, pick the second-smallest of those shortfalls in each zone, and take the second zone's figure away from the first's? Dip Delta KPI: 1.5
